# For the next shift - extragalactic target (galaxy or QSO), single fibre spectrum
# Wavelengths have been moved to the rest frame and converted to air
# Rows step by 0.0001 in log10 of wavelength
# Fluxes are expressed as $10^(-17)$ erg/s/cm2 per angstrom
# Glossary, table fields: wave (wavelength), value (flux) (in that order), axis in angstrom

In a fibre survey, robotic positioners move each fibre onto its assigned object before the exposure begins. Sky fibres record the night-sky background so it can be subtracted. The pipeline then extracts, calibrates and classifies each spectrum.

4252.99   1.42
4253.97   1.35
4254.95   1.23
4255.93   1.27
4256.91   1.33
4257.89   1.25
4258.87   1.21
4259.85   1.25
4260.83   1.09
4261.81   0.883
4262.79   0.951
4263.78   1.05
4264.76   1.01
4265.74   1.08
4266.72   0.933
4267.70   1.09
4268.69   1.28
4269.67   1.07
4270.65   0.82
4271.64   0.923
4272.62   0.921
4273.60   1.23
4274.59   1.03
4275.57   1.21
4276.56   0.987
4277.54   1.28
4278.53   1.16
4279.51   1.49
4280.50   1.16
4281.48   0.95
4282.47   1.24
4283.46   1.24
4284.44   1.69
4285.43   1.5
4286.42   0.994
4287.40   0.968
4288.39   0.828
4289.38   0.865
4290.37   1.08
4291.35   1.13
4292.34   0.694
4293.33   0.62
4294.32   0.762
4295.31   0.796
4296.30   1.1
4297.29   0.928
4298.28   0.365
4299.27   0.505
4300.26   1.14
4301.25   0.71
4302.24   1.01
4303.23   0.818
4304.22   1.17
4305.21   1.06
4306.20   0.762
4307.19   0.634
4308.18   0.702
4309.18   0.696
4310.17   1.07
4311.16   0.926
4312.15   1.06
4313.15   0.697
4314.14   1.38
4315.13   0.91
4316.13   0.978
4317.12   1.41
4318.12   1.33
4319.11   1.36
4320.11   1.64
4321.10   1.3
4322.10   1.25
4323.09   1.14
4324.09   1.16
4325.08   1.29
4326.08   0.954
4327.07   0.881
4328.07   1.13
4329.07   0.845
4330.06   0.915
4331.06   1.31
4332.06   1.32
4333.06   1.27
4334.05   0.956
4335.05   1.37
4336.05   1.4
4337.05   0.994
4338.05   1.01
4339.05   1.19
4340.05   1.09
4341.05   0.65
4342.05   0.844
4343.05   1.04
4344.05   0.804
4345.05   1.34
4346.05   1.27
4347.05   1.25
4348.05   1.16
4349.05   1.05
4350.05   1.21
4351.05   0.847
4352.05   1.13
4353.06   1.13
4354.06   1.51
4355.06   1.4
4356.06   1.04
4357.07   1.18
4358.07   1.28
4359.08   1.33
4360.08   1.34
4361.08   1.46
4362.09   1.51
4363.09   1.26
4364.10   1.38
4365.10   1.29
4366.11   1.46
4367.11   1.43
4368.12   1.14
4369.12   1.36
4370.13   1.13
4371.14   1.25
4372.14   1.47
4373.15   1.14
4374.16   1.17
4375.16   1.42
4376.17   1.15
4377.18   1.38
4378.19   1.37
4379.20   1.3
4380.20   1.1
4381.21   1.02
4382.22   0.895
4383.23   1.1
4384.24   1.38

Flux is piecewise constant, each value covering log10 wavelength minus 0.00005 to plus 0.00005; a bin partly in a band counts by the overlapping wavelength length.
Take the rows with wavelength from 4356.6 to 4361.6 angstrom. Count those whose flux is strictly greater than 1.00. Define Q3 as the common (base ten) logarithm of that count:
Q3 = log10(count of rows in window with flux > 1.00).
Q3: 0.70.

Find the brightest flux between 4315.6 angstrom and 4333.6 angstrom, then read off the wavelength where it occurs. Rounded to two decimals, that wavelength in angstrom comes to 4320.11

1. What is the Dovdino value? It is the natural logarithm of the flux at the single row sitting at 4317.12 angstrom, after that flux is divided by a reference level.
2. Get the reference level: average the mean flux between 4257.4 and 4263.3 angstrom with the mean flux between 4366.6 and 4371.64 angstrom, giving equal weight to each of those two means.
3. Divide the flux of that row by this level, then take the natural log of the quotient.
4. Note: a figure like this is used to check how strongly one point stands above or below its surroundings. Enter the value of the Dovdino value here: 0.17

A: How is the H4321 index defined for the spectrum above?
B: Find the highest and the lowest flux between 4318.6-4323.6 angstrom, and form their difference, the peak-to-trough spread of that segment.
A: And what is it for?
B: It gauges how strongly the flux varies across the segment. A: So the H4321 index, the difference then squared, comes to 0.25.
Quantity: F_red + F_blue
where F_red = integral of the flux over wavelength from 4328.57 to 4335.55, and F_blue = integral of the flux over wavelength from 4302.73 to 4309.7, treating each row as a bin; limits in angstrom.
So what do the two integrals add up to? 13.8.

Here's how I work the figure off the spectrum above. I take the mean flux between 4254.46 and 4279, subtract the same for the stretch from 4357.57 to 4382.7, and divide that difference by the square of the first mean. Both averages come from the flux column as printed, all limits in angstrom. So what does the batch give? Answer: -0.15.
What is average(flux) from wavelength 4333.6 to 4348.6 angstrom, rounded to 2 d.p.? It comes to 1.09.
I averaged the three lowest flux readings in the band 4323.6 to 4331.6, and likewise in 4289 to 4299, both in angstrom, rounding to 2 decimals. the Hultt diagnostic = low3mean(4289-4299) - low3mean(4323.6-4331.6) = -0.32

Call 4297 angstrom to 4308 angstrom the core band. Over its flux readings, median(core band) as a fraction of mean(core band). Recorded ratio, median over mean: 0.99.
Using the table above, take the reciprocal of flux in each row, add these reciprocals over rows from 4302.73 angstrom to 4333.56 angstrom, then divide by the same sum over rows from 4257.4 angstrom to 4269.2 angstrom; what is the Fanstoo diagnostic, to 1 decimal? 2.7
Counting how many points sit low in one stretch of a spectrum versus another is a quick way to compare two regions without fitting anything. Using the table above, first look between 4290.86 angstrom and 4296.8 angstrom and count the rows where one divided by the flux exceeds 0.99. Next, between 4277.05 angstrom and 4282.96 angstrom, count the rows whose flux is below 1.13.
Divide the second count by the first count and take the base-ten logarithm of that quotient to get -0.6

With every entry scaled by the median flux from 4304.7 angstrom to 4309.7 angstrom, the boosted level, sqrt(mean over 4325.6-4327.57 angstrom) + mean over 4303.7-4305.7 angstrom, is 2.7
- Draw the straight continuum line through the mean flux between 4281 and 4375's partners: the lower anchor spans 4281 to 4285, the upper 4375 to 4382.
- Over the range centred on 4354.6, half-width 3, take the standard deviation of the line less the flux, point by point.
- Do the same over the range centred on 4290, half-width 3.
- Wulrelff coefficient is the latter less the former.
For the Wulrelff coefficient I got -0.02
